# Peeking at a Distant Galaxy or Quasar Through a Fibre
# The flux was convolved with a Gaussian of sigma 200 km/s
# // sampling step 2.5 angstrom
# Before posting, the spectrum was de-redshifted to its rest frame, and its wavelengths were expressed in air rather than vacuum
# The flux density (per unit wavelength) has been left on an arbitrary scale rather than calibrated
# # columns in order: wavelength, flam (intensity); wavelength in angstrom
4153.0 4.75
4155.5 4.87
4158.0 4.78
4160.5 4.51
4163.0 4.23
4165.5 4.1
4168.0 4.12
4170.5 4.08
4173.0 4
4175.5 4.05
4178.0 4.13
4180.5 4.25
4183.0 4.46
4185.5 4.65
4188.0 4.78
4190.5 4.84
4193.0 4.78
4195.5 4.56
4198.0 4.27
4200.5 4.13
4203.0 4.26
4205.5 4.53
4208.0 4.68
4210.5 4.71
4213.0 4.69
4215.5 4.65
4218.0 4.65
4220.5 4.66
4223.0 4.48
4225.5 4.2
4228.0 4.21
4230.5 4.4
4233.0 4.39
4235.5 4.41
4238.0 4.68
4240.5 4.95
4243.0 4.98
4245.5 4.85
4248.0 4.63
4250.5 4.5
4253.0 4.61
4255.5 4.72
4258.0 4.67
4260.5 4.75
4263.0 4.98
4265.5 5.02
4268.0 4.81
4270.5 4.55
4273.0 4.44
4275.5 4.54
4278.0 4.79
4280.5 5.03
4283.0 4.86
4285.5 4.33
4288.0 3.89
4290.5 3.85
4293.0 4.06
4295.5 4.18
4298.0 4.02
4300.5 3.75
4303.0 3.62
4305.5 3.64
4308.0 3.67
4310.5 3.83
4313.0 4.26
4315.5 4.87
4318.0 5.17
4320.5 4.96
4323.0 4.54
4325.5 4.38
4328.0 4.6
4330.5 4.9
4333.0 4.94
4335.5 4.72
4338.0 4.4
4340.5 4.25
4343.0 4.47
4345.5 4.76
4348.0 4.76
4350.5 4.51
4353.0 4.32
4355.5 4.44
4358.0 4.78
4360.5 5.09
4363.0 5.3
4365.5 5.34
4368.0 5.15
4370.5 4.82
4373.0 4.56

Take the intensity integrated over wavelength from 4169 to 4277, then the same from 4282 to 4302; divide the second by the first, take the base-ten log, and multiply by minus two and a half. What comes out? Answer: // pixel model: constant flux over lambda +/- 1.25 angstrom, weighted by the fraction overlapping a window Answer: 1.9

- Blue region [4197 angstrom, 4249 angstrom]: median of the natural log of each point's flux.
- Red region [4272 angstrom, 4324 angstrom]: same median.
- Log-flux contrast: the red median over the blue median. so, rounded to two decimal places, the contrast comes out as 0.95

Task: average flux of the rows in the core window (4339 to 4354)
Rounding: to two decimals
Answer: 4.51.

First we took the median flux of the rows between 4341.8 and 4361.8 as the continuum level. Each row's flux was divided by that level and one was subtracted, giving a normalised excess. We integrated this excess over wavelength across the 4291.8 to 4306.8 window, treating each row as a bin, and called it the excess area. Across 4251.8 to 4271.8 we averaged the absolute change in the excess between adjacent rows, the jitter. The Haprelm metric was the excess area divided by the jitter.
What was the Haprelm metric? -81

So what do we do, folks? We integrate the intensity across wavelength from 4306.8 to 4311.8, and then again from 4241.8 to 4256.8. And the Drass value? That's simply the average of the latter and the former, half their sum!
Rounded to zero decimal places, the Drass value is 45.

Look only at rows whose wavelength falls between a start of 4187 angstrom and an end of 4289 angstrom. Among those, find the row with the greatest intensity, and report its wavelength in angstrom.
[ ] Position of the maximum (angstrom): 4280.5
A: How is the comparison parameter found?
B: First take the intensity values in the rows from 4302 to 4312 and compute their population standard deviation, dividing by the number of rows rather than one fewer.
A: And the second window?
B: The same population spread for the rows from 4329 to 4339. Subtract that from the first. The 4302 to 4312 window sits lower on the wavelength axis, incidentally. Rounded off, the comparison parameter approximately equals -0.13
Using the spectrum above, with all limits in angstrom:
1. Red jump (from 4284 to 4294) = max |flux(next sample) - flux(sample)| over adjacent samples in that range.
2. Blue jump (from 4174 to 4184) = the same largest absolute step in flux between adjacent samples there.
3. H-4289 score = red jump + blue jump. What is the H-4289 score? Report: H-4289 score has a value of 0.65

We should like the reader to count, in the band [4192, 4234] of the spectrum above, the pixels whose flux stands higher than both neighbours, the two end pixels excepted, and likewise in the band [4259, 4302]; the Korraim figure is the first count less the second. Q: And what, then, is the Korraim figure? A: 0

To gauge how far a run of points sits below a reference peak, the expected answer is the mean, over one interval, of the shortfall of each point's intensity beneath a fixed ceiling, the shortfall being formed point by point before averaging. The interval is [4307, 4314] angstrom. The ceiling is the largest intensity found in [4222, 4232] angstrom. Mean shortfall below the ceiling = 0.6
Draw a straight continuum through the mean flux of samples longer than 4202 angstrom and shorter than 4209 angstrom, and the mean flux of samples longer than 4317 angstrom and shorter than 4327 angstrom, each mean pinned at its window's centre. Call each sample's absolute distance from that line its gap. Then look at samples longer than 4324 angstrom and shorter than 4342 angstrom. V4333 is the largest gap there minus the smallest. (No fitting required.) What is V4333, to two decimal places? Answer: 0.48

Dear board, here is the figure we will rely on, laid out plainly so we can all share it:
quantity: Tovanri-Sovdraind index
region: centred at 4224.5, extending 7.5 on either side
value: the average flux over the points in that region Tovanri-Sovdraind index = 4.43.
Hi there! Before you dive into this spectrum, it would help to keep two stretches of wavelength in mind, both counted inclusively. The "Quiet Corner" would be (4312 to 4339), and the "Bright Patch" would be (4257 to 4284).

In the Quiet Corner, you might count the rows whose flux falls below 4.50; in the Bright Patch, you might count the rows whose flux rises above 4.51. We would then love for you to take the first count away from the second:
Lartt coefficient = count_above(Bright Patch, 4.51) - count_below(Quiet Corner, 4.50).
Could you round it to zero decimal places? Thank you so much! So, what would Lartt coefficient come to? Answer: 7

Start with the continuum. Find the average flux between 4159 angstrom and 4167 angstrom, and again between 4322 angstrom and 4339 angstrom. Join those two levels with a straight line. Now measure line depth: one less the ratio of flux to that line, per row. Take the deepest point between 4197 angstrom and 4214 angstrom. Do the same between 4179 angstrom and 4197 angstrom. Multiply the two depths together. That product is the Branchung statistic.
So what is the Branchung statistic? 0.001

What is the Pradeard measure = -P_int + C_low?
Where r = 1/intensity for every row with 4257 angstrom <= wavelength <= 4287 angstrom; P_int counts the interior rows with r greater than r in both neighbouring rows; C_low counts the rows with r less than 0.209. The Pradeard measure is 5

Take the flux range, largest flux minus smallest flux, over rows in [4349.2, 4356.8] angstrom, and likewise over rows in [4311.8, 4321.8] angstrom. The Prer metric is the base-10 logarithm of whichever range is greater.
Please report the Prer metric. -0.04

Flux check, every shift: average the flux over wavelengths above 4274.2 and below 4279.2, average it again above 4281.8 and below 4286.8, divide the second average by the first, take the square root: 0.99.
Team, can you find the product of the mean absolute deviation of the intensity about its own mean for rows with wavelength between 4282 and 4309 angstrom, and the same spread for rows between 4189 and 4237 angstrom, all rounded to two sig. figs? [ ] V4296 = 0.051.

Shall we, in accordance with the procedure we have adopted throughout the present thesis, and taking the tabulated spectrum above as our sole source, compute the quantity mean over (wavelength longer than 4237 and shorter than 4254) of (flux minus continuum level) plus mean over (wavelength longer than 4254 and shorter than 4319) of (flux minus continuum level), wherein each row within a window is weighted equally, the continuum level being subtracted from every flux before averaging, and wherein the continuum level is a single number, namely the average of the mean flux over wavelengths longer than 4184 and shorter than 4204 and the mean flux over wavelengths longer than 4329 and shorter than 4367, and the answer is -0.13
